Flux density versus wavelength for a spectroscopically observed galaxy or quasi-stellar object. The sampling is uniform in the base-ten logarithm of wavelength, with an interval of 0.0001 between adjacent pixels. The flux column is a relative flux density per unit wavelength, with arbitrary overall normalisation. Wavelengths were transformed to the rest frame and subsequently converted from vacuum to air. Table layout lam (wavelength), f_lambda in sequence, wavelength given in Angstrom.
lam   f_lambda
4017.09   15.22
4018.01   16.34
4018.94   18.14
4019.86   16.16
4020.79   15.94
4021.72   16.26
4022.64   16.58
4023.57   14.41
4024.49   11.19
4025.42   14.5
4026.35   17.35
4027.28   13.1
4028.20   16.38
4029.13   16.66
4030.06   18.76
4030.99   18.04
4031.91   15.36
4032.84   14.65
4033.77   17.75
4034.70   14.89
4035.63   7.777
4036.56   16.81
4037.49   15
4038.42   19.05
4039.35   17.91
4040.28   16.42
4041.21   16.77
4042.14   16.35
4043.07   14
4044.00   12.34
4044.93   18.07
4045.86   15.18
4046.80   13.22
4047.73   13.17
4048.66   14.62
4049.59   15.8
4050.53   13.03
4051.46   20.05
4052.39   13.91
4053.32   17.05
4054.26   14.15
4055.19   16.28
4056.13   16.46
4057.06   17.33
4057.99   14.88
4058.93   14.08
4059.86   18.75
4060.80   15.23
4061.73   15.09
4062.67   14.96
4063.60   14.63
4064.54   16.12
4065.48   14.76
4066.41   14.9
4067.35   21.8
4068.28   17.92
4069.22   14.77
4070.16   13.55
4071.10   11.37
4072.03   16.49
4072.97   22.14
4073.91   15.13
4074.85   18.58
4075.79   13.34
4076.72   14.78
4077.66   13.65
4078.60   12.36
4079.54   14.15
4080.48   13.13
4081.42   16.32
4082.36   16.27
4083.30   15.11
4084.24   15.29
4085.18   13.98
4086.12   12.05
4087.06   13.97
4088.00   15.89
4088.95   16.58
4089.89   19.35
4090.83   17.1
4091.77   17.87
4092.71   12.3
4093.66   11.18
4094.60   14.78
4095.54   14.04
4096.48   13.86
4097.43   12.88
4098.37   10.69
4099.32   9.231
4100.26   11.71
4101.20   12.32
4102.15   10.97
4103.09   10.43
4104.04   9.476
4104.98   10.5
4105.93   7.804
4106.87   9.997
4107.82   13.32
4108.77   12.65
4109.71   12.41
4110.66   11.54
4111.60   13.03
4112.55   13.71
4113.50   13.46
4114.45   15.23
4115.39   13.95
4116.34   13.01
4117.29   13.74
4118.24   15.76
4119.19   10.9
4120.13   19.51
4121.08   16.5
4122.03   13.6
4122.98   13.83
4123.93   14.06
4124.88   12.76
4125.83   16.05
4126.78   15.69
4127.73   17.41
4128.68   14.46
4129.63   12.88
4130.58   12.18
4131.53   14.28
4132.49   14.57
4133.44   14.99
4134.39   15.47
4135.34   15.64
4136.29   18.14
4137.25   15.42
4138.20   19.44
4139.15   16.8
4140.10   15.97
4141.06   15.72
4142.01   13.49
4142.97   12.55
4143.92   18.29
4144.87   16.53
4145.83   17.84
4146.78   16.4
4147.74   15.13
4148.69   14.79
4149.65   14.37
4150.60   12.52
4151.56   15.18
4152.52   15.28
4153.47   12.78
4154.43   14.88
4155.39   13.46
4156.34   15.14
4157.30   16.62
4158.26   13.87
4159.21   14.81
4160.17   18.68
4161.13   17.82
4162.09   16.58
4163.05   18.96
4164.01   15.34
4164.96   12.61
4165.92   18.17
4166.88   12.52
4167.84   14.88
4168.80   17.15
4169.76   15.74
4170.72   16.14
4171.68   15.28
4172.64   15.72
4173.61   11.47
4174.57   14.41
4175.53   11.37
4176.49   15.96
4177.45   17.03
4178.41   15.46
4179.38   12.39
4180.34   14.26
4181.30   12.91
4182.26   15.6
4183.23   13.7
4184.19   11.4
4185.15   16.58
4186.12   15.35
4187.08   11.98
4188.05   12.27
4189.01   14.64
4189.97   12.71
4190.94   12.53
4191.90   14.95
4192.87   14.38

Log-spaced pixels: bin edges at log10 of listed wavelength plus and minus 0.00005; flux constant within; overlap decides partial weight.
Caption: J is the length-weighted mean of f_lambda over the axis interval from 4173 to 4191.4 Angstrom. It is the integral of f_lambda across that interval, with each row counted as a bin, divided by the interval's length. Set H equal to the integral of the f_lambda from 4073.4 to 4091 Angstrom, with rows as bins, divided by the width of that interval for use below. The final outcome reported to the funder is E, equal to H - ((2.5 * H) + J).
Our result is -36.4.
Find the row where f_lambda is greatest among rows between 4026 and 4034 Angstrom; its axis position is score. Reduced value 4030.06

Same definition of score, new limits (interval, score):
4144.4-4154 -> 4145.83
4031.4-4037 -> 4033.77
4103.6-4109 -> 4107.82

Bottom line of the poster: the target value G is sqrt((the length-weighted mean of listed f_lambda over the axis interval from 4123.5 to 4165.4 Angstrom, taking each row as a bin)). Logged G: 3.92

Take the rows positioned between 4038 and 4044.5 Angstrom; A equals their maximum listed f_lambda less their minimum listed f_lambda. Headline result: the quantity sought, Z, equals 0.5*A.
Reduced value 3.4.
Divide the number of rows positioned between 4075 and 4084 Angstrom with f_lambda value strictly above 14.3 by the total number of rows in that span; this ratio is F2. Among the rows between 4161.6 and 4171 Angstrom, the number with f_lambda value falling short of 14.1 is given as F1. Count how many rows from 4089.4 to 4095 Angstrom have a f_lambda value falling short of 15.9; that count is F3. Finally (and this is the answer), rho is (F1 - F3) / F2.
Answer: -2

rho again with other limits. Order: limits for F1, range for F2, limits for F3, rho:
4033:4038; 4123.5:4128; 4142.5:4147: 0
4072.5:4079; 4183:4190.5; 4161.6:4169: -3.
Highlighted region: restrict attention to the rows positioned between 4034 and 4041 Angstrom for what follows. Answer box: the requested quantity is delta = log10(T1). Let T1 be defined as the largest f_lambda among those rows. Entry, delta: 1.28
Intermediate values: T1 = 19.05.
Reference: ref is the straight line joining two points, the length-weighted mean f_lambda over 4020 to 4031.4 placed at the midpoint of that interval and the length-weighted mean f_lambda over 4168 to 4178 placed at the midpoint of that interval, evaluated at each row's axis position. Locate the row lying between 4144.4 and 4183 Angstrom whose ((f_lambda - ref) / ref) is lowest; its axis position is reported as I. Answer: 4175.53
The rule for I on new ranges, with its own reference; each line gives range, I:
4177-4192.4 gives 4184.19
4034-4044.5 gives 4035.63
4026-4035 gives 4027.28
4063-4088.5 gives 4071.10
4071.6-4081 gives 4078.60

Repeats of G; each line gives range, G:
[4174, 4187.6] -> 3.76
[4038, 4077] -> 3.98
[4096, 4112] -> 3.37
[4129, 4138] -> 3.87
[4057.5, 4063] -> 3.94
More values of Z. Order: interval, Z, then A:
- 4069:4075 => 5.4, 10.8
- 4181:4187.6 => 2.6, 5.2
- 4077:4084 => 2.0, 4.0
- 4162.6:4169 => 3.2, 6.4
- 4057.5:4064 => 2.3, 4.7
